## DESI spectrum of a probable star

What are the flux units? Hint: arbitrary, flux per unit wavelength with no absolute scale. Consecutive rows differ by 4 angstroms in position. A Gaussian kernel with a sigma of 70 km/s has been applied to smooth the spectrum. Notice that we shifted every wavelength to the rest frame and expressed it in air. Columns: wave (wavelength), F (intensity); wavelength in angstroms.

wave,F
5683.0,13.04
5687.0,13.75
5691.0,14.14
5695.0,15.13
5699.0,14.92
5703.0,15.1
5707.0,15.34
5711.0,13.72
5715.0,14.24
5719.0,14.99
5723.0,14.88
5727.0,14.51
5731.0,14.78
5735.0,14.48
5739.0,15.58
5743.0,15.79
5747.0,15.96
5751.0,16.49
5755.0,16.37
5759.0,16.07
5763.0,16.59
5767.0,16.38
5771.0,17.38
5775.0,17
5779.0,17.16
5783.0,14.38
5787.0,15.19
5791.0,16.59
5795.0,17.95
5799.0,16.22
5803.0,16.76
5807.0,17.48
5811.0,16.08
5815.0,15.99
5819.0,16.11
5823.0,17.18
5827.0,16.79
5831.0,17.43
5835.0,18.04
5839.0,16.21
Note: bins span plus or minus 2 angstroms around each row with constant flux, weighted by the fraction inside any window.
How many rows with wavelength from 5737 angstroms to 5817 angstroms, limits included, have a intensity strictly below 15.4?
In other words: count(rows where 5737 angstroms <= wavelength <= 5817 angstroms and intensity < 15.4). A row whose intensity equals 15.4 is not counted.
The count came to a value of 2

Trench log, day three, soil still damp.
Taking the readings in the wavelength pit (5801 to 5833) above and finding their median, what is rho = 16.8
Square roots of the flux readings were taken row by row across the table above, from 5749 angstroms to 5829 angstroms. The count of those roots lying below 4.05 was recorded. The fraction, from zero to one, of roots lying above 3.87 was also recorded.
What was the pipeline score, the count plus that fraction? 10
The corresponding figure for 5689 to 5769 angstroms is 19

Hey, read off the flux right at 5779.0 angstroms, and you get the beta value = 17.16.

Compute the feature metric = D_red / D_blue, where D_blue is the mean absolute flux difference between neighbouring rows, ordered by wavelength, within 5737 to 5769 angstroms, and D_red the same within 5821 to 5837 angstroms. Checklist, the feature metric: 1.9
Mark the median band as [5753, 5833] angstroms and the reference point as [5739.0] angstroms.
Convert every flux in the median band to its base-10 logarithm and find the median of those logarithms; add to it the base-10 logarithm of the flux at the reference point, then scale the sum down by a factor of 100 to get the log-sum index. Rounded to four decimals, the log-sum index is 0.0241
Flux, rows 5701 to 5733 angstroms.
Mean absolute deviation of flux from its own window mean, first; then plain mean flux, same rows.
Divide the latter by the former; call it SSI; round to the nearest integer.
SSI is 36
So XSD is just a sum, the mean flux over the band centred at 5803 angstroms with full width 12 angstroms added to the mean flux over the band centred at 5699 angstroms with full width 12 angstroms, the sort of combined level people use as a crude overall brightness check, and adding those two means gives 31.9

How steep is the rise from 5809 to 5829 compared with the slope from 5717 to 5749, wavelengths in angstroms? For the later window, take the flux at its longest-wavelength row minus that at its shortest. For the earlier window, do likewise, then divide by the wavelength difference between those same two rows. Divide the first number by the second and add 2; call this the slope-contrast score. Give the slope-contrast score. 22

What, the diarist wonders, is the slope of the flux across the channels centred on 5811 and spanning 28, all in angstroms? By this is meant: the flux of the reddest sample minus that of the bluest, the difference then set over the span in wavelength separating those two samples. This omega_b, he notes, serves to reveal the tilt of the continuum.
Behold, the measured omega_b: 0.040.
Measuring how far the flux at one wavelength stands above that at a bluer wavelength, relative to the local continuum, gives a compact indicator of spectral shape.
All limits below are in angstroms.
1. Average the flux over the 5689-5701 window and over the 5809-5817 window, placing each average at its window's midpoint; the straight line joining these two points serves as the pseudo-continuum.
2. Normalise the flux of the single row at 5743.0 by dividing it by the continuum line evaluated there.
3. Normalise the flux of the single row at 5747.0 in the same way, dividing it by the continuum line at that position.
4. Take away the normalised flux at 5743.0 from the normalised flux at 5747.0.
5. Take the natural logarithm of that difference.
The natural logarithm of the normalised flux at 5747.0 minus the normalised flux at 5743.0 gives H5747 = -4.8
